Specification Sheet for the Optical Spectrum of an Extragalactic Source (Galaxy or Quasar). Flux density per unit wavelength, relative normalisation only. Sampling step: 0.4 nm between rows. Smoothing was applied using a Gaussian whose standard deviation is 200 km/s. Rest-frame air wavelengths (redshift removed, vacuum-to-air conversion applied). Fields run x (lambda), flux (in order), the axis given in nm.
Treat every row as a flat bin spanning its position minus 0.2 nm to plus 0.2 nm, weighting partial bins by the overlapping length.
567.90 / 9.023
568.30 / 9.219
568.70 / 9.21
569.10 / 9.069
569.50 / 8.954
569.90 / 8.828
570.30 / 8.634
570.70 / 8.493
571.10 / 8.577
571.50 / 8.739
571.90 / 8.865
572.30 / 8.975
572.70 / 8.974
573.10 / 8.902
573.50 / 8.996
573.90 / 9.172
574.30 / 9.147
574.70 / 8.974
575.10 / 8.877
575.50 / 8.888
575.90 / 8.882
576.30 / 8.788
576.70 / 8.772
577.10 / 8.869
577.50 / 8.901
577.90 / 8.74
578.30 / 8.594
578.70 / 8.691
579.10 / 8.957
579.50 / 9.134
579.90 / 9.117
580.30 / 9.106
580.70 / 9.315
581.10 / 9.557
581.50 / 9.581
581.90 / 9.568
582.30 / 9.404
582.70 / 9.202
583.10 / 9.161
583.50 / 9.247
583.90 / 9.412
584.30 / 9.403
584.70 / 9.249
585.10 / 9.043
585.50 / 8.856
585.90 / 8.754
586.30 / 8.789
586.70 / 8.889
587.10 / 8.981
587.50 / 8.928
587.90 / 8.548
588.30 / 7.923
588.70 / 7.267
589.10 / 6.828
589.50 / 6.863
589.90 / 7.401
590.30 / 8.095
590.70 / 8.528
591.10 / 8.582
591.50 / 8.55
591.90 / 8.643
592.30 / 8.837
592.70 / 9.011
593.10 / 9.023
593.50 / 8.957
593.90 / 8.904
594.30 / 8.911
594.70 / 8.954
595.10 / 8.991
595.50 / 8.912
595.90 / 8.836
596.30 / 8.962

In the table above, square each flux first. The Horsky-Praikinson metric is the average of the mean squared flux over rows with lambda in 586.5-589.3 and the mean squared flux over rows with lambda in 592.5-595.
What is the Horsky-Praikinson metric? 74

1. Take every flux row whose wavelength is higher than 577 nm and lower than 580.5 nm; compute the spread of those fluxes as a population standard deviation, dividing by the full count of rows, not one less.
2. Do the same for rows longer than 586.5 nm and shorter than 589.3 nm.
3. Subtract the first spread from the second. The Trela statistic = 0.62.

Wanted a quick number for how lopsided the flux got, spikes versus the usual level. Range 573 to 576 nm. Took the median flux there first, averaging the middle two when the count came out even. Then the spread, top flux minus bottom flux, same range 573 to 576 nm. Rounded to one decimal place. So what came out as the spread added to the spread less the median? -8.3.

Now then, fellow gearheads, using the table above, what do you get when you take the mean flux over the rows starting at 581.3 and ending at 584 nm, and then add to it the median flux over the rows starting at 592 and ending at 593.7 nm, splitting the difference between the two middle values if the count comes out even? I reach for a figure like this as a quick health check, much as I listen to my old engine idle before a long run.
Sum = 18.4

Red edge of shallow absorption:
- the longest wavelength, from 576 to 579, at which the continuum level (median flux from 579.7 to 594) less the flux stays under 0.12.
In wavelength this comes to 577.50 nm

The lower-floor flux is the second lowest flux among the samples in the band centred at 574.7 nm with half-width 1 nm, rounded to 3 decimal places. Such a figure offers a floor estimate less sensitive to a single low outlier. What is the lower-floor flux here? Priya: 8.888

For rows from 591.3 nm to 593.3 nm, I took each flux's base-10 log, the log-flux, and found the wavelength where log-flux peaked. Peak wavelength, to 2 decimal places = 593.10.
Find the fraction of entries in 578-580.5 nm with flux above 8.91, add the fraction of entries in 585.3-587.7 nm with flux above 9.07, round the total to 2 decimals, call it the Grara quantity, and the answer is 0.67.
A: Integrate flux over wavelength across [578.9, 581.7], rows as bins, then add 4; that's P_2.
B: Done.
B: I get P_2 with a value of 30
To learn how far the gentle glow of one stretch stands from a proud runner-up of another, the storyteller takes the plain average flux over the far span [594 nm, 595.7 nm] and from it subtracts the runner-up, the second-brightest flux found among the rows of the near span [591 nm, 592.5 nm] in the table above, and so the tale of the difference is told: 0.30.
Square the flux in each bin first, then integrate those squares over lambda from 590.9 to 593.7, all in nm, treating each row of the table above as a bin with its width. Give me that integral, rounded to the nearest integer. 217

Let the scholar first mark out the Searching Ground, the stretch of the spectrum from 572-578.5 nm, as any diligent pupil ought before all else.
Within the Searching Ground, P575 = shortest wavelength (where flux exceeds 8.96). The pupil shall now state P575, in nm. 572.30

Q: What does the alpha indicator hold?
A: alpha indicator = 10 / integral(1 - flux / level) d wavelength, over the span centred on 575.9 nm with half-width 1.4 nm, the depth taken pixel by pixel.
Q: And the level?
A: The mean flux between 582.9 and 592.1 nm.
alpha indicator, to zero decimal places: -88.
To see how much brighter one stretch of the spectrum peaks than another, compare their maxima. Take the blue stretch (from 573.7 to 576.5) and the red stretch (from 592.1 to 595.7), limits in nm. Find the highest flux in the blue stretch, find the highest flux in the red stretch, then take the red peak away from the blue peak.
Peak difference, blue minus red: 0.15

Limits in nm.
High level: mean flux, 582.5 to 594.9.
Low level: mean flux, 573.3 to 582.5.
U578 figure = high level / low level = 0.95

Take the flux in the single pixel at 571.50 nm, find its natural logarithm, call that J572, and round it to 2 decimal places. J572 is 2.17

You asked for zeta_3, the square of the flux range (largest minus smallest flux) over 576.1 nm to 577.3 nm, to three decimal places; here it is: 0.009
